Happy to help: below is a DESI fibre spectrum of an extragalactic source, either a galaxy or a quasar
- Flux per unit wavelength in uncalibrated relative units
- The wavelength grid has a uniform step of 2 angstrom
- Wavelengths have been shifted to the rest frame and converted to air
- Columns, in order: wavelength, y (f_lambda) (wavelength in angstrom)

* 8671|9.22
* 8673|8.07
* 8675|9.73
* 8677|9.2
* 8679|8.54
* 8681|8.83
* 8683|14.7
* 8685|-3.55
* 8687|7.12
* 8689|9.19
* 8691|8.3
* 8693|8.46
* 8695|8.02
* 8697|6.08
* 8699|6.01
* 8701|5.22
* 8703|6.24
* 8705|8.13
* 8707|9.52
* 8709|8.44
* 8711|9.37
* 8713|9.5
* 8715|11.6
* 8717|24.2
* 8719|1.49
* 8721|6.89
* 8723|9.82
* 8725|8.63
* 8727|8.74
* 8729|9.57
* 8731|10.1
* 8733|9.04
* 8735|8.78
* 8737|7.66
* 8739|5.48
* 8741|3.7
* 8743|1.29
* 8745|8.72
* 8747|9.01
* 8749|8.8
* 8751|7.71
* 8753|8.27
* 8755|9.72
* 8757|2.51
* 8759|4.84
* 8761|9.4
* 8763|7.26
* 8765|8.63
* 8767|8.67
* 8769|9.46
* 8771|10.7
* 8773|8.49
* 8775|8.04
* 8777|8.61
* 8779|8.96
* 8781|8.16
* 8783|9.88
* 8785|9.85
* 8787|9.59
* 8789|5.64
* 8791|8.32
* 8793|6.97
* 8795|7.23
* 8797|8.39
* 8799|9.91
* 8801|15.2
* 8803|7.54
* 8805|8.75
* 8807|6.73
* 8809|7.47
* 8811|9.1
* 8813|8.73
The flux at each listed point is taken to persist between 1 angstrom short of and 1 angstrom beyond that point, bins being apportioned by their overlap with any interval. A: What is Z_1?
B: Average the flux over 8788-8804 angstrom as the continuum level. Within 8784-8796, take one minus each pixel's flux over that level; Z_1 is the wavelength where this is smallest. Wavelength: 8785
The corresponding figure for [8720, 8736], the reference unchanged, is 8731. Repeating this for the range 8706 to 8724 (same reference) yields 8717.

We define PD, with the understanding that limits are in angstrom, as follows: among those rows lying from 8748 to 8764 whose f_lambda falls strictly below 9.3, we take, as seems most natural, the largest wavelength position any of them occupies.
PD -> 8763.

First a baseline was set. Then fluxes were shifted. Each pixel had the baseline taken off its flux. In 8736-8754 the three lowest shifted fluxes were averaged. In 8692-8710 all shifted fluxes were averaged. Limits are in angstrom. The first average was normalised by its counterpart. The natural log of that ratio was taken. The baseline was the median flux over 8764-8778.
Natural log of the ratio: 1.4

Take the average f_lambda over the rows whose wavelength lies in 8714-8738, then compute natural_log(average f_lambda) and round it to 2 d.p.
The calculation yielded 2.27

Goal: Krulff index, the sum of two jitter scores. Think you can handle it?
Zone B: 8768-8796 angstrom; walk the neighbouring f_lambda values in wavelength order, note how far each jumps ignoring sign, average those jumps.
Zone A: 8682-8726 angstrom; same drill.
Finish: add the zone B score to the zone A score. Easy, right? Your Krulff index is 5.4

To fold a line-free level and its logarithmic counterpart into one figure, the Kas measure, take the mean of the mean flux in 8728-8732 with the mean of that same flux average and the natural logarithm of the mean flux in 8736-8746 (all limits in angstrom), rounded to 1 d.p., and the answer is 7.8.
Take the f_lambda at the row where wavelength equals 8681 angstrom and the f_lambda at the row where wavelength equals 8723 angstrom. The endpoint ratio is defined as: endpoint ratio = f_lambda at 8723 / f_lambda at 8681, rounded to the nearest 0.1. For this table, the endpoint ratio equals 1.1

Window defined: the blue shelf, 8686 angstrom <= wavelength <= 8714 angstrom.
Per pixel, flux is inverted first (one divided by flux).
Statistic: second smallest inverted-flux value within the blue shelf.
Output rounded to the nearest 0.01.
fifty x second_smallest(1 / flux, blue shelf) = 5.26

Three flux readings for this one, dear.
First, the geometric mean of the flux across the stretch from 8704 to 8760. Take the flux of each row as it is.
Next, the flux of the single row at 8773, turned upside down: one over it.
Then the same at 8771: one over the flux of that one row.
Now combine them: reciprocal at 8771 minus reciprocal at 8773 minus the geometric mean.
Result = -7.22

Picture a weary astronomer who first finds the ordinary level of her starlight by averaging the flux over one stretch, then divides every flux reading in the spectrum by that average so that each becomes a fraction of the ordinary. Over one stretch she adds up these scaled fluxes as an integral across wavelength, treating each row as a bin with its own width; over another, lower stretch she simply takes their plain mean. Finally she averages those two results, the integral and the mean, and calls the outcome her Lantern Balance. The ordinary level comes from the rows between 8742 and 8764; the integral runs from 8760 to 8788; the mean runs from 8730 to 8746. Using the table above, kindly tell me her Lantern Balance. 18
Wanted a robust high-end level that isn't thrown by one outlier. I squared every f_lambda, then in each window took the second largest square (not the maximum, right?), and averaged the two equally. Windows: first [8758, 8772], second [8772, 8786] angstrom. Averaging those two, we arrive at 93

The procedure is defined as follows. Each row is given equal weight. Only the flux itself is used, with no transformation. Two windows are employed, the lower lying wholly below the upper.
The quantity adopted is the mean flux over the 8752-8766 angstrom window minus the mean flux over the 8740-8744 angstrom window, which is 4.7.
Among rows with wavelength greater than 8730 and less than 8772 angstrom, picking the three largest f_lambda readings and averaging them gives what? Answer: 10.2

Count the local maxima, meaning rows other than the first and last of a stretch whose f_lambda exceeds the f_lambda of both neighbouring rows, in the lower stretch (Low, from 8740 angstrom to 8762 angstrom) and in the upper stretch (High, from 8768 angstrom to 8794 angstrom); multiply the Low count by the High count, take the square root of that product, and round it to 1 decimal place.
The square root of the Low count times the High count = 2.8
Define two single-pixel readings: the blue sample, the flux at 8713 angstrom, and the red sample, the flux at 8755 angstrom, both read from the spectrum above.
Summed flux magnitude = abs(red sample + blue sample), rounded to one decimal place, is 19.2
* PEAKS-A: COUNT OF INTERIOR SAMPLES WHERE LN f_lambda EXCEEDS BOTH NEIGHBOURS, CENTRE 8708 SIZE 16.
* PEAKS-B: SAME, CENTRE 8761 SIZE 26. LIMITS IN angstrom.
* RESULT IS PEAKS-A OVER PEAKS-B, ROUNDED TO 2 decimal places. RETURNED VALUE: 0.33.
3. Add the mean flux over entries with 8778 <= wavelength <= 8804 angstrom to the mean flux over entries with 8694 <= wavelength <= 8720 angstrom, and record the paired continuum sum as 18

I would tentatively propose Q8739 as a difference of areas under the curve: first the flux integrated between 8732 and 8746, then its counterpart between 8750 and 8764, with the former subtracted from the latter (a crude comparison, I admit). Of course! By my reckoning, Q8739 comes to 10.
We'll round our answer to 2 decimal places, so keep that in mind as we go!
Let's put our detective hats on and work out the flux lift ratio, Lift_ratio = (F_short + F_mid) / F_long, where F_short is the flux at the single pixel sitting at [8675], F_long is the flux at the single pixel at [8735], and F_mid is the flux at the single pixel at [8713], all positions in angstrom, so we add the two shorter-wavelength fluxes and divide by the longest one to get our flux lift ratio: 2.19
